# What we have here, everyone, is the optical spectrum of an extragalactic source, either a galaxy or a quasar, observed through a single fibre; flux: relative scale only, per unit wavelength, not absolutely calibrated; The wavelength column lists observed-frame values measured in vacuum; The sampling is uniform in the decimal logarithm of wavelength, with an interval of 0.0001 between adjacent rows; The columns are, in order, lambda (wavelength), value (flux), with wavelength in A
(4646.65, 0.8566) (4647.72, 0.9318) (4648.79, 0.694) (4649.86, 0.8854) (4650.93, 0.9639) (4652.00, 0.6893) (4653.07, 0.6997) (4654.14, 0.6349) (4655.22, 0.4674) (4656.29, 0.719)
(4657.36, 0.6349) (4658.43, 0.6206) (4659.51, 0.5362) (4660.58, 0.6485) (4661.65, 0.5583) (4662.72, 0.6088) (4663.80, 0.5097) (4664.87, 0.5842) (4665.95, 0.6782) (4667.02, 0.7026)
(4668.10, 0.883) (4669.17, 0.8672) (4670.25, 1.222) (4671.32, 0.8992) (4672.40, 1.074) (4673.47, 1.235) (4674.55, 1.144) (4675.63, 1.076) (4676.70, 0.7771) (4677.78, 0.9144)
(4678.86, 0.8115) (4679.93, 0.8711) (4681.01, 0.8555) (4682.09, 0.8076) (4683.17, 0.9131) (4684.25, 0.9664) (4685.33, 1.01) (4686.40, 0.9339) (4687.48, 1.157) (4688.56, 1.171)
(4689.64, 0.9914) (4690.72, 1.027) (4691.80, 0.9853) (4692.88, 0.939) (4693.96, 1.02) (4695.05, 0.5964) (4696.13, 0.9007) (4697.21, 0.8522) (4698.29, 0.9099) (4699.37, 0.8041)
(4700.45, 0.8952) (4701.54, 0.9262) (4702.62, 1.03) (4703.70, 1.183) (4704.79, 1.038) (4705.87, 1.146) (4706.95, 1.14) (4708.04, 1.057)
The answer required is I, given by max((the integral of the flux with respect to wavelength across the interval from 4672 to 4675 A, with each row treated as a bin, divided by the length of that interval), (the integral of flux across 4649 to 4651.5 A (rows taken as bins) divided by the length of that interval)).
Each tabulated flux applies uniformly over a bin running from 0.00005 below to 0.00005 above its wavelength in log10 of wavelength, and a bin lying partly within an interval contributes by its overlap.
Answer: 1.16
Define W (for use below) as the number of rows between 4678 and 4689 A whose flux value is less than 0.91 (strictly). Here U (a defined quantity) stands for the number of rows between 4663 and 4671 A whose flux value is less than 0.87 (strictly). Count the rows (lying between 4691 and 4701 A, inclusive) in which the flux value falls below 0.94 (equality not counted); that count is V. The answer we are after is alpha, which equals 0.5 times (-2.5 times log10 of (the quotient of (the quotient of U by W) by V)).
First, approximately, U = 5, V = 7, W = 4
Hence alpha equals 0.9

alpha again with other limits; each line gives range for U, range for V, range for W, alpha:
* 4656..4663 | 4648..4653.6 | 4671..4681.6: 0.6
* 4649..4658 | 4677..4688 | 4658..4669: 1.3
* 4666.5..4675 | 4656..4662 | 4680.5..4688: 1.0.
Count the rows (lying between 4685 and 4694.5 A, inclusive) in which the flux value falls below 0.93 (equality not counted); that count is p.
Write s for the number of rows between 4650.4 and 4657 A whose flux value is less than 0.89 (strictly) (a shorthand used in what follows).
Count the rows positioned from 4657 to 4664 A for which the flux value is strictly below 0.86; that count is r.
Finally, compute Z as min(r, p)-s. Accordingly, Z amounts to -5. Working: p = 0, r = 7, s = 5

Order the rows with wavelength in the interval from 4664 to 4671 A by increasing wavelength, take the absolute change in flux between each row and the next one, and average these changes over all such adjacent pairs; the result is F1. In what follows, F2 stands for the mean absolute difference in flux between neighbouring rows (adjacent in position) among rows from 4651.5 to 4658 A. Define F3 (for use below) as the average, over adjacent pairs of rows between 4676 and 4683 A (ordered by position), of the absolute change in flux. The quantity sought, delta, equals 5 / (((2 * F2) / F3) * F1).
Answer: 12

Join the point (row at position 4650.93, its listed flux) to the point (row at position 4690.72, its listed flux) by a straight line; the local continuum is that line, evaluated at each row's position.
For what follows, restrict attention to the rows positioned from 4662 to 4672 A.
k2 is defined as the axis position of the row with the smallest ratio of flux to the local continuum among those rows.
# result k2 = 4663.80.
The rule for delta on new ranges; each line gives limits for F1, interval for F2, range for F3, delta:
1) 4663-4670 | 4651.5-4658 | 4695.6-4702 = 19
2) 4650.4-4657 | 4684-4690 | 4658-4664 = 13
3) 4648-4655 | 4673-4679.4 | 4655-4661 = 16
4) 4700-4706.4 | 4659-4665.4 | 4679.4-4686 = 14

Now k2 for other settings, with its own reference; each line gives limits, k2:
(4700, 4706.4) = 4700.45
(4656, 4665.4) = 4663.80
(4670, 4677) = 4676.70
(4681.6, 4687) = 4682.09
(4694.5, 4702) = 4695.05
